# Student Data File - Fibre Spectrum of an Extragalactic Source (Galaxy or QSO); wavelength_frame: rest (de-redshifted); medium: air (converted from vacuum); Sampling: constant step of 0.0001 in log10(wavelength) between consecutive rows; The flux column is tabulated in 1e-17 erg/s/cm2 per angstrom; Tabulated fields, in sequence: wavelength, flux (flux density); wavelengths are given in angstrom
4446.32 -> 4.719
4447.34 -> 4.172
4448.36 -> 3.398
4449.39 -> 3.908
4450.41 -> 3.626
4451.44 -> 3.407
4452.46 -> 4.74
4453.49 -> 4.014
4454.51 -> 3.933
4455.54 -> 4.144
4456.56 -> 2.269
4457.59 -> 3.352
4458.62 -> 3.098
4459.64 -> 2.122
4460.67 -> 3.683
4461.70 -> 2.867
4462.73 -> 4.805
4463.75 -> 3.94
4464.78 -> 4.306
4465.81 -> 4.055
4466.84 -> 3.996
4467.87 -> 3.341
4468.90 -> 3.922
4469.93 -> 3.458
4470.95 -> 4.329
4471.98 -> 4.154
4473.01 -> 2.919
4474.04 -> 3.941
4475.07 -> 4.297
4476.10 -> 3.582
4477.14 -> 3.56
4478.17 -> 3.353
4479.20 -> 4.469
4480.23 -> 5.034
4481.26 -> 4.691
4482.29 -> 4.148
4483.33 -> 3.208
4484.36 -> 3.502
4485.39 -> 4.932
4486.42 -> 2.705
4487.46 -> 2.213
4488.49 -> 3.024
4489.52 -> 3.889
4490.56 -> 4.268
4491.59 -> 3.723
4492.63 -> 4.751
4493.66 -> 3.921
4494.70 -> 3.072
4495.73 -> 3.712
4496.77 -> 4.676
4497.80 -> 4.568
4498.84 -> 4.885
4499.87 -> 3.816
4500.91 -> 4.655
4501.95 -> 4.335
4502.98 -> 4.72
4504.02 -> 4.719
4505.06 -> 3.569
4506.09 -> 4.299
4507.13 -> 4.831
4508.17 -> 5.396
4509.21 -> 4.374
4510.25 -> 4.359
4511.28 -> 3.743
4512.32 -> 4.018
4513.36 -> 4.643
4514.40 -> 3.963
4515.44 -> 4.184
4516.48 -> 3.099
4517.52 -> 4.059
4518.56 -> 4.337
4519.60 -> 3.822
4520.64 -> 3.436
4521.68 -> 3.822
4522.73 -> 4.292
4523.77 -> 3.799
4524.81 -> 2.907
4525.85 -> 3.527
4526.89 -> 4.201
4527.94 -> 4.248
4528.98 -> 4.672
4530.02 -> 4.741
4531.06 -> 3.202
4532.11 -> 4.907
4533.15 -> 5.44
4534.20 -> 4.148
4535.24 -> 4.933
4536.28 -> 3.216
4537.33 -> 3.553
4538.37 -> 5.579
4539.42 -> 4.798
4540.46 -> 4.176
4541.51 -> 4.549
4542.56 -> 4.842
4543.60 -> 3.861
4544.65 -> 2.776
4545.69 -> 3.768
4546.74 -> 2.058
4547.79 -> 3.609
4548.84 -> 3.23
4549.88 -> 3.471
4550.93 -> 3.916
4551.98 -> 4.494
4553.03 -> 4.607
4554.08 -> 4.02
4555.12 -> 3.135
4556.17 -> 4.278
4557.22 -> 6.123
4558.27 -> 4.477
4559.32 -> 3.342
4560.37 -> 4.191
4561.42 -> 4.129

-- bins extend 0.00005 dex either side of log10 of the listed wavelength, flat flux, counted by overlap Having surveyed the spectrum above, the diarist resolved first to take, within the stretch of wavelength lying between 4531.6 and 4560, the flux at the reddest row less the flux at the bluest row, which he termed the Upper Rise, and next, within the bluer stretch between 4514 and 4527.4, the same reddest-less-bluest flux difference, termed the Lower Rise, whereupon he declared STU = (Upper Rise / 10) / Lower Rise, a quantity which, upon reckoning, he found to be -0.66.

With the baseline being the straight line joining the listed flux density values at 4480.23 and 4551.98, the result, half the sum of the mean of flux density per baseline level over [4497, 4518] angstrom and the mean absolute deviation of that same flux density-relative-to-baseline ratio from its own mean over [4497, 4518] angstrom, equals 0.487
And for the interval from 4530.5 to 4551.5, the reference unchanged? 0.515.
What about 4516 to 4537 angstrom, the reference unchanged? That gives 0.492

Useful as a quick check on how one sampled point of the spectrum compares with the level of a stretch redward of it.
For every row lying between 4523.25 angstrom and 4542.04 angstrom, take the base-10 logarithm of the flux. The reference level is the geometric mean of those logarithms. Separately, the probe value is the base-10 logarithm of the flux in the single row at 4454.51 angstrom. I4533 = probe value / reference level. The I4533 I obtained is 0.96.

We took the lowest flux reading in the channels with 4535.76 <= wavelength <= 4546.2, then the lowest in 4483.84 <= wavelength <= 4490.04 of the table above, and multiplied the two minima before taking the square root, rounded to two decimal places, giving 2.48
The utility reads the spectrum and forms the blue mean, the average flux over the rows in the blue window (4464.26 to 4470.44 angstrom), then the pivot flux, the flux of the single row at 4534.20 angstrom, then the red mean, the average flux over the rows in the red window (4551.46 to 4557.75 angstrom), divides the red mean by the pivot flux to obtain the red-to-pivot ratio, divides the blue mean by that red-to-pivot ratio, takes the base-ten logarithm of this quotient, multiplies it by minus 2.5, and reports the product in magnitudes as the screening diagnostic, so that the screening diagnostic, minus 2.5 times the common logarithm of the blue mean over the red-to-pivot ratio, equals -1.4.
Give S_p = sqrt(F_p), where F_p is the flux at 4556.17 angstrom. 2.07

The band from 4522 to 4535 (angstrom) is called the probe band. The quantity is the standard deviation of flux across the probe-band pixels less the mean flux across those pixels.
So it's -3.5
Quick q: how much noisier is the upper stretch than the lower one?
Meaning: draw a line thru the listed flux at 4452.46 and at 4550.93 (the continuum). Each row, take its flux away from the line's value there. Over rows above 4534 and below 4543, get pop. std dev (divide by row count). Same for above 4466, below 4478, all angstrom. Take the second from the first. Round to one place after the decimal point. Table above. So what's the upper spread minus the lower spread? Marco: 0.3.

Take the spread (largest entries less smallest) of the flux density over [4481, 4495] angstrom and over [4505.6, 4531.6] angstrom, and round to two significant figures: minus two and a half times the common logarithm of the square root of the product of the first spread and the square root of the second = -0.79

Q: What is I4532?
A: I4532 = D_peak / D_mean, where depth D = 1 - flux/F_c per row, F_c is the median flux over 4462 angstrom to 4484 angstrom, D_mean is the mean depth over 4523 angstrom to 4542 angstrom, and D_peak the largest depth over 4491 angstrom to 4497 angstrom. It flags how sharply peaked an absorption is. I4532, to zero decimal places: -4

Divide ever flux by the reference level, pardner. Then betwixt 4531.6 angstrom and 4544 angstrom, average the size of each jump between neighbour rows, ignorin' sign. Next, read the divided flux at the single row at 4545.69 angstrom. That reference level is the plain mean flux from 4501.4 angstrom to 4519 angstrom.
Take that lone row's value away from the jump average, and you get -0.67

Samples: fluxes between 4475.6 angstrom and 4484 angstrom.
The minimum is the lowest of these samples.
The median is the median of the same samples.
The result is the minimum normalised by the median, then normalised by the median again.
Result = 0.215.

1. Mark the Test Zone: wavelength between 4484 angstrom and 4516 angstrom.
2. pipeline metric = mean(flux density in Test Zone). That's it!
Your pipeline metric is 4.11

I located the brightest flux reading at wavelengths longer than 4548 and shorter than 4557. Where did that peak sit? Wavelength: 4553.03 angstrom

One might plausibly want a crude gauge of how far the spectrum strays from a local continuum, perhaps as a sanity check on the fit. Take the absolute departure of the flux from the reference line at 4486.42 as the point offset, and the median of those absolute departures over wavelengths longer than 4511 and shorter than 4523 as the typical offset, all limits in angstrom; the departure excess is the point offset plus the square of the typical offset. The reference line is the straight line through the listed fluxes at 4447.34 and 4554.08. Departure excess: 1.5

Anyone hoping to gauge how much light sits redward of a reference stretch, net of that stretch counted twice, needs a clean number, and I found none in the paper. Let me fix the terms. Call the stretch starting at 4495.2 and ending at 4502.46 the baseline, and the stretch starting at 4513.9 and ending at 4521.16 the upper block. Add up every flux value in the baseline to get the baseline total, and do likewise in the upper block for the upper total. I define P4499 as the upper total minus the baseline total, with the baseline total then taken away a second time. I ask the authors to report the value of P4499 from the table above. -34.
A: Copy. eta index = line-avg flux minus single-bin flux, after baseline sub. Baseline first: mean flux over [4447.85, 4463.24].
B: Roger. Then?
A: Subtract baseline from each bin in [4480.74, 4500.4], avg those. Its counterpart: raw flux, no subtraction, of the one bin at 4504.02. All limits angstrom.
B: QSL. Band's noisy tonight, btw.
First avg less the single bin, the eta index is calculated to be -4.4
